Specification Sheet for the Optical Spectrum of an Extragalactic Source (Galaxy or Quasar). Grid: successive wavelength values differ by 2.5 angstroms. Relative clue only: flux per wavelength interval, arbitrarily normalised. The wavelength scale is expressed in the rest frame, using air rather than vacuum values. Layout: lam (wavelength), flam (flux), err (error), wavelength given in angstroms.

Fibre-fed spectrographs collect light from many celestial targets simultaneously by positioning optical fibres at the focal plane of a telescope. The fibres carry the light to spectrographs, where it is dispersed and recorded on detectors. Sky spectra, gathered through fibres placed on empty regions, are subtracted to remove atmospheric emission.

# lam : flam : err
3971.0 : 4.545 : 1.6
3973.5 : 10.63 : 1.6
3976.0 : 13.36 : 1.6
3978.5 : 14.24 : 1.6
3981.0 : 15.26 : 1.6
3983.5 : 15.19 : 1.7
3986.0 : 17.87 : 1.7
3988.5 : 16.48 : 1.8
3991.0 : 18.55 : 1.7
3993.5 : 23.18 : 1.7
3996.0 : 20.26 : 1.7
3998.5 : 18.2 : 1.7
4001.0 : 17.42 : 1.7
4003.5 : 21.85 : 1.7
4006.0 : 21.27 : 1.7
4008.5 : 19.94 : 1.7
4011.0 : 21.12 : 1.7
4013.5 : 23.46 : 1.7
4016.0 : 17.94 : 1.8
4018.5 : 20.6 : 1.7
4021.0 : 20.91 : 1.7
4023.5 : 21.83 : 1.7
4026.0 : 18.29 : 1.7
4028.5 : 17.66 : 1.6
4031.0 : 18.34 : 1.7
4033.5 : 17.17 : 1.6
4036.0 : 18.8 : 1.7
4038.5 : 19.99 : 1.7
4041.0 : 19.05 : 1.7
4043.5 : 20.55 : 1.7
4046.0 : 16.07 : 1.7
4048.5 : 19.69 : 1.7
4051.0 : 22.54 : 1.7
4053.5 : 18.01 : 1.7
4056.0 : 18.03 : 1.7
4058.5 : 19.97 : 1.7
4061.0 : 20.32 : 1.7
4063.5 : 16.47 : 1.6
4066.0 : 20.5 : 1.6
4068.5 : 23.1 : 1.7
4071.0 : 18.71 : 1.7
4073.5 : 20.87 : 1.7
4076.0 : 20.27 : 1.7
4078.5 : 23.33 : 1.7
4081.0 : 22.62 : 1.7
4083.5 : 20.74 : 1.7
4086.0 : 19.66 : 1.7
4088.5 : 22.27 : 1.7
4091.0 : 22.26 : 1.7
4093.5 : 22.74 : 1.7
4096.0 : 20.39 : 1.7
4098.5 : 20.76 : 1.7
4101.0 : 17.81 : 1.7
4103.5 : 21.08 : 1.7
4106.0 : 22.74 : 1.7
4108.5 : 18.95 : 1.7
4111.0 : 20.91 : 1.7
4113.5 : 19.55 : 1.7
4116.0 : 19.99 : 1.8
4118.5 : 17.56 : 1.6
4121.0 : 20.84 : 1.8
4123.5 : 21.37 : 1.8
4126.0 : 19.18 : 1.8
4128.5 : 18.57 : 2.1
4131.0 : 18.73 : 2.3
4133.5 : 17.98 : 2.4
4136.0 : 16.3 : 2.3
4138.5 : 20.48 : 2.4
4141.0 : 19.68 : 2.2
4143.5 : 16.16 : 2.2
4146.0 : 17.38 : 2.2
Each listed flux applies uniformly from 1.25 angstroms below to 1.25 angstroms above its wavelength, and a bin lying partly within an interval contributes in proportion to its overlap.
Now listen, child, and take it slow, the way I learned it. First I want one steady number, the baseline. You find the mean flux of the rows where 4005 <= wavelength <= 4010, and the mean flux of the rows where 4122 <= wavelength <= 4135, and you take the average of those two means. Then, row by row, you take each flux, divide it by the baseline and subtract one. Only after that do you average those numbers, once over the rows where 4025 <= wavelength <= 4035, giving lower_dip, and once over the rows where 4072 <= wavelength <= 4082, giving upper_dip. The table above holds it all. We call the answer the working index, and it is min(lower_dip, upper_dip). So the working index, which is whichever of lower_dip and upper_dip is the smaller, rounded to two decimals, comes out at -0.10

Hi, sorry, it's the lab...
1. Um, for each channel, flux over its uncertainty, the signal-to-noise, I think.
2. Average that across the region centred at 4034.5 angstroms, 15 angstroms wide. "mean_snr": 11.1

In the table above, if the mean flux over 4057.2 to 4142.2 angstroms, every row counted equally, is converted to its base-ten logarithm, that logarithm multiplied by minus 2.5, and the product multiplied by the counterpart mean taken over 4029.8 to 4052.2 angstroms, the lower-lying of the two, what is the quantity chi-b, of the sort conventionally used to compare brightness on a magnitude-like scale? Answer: -62.4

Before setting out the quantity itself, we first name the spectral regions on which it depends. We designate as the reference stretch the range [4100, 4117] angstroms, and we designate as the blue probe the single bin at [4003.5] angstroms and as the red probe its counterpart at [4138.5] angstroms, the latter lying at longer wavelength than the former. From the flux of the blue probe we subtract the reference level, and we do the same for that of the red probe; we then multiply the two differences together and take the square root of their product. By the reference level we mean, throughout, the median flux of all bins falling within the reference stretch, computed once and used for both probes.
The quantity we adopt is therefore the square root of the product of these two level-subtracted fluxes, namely 1.0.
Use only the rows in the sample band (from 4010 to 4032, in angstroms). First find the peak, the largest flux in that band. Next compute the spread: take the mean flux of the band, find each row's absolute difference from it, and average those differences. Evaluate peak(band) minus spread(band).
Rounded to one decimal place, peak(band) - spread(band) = 21.7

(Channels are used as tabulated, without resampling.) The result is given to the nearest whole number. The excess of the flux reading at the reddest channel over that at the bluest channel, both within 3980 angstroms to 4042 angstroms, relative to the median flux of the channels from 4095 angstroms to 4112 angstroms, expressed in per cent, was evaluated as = 18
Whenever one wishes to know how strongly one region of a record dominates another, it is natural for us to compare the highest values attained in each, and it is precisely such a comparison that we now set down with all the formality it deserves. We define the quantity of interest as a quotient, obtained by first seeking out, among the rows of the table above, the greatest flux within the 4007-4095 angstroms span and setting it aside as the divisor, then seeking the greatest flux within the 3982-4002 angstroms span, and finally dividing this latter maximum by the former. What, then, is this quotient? 0.99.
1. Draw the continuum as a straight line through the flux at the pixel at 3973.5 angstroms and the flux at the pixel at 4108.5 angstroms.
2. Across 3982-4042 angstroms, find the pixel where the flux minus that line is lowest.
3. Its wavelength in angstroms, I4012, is 4033.5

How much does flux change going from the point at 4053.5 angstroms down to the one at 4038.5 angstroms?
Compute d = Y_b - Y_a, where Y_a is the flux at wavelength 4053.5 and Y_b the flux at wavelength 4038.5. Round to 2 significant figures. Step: 2.0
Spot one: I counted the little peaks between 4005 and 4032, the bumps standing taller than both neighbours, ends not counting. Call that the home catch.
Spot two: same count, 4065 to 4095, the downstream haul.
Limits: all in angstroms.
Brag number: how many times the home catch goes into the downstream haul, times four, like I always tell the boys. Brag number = 8.0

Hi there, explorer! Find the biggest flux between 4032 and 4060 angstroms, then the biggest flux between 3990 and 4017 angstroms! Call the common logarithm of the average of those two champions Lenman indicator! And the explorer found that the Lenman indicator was 1.36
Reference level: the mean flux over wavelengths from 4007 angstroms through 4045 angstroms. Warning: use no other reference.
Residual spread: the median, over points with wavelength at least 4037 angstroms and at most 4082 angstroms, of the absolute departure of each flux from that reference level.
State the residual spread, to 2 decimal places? 1.08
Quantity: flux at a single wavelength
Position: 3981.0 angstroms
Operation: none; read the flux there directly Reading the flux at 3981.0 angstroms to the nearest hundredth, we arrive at 15.26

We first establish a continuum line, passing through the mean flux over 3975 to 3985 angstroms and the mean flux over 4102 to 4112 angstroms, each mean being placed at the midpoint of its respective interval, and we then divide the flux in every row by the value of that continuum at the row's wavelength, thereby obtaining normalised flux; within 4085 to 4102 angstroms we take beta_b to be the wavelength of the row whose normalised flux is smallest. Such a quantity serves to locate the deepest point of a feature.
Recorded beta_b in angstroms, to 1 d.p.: 4101.0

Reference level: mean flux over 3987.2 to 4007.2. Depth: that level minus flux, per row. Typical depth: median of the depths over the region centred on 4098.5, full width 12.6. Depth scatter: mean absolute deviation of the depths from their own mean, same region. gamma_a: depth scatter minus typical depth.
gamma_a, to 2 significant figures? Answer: 2.3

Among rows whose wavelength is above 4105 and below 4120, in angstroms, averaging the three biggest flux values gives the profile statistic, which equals 21.2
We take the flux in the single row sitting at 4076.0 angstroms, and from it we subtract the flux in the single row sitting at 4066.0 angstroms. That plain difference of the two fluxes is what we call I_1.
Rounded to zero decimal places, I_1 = 0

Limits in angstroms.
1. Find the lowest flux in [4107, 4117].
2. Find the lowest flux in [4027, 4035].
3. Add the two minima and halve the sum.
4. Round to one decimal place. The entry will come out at 18.1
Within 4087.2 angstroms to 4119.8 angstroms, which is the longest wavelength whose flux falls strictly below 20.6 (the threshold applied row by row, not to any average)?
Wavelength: 4118.5 angstroms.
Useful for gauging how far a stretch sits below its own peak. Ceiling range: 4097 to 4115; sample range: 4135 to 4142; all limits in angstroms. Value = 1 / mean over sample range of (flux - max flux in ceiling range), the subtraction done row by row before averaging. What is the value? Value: -0.26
